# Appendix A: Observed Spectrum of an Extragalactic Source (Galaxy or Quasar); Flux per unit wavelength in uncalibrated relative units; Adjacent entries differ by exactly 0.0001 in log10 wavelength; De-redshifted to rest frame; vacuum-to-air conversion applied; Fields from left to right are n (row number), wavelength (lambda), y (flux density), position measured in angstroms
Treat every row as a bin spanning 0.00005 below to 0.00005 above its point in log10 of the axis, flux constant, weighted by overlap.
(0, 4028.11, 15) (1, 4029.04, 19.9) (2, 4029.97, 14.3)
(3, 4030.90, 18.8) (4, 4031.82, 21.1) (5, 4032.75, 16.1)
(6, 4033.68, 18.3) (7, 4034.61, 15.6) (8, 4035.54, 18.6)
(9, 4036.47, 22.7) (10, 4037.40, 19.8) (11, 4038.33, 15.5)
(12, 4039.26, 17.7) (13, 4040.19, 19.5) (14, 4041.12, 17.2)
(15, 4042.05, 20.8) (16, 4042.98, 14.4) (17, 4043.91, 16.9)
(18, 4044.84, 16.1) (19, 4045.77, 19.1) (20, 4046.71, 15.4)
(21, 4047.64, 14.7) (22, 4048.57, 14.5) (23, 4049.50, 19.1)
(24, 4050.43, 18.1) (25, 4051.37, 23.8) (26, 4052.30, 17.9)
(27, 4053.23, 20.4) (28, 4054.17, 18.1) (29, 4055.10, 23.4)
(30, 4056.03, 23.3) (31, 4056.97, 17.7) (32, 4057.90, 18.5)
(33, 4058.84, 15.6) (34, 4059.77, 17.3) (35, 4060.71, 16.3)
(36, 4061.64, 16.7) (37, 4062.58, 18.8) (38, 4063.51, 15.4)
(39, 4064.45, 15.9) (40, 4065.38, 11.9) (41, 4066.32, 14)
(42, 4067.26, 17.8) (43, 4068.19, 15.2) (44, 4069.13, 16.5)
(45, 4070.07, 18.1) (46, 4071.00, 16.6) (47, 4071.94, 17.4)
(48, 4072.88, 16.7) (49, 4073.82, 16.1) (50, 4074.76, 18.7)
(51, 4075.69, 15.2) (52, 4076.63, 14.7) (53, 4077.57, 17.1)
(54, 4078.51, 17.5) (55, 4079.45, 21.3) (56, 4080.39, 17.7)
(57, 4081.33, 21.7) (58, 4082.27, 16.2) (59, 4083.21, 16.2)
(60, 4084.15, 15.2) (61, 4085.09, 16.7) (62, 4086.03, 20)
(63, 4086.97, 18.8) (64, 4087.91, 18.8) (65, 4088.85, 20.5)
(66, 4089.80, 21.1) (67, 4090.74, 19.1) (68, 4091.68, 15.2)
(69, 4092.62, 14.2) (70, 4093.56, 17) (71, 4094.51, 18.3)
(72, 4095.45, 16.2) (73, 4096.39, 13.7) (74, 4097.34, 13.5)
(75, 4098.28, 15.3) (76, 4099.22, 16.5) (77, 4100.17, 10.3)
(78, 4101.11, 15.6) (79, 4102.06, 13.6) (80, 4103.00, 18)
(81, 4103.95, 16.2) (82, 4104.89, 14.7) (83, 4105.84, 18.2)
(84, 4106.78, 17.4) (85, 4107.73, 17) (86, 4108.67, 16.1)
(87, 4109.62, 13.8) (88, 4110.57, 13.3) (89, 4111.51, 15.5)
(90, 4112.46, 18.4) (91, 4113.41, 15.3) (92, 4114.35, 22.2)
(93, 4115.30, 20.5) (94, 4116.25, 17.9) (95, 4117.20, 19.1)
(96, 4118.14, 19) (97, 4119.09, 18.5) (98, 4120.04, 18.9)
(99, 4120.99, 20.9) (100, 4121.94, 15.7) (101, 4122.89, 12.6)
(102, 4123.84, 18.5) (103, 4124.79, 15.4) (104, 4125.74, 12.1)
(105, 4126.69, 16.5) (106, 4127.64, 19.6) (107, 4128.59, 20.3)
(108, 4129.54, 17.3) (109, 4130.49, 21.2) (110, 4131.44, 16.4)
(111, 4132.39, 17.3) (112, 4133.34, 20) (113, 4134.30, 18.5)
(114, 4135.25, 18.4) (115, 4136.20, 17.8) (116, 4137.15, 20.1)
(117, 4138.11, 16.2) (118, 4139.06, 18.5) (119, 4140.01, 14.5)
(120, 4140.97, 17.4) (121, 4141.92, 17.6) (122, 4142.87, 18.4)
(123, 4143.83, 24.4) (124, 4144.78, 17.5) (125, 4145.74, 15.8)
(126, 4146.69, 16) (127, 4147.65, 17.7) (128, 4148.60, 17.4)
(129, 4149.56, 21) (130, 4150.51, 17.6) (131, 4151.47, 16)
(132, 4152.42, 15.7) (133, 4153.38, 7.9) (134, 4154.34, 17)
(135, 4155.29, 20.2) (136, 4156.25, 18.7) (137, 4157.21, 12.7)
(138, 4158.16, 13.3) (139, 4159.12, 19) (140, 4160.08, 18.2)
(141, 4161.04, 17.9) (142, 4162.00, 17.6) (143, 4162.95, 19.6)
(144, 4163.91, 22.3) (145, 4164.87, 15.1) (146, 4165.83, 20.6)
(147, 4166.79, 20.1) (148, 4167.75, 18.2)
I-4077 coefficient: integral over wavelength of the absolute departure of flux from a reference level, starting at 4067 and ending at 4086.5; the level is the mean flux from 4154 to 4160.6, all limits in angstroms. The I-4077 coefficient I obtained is 27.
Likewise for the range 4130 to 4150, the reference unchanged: 35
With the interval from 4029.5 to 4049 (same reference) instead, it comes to 40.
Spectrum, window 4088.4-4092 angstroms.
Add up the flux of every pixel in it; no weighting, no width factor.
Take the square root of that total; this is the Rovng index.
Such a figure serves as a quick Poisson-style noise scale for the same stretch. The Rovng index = 8.71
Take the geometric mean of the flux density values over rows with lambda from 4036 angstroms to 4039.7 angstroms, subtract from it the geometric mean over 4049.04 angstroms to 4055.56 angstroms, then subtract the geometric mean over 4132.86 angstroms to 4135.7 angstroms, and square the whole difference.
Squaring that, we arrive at 408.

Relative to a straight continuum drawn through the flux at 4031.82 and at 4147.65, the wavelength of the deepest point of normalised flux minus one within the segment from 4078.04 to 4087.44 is 4084.15 angstroms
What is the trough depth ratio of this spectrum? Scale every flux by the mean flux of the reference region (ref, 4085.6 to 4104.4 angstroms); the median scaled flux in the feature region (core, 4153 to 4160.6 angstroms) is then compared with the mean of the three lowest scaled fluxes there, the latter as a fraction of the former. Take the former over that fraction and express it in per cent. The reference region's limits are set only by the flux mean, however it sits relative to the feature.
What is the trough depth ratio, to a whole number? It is 165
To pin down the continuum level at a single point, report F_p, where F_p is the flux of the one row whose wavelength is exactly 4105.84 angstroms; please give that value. 18.2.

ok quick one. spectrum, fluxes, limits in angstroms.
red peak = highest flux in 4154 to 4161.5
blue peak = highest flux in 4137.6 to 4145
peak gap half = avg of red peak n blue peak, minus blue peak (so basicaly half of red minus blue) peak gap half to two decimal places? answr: -2.10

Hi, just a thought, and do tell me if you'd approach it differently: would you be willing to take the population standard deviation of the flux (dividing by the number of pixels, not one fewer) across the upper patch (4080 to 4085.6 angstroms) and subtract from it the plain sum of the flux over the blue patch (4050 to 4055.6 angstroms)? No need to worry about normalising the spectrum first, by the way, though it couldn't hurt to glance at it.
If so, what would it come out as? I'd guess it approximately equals -120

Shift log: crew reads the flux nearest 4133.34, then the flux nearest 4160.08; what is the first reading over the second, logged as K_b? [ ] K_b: 1.10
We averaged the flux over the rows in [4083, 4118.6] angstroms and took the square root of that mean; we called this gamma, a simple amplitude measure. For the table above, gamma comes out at 4.10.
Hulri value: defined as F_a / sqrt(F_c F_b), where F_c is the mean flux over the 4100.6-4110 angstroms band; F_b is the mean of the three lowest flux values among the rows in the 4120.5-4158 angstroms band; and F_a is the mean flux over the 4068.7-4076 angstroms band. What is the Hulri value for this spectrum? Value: 1.28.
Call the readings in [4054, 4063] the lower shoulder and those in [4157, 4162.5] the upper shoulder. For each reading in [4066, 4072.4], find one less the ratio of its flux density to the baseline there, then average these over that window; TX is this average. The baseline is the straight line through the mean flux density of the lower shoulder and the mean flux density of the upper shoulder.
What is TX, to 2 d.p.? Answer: 0.10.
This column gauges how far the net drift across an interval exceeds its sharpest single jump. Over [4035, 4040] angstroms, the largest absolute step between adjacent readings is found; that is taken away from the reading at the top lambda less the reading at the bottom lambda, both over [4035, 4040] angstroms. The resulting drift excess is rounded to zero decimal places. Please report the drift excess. -5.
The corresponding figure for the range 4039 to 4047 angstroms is -9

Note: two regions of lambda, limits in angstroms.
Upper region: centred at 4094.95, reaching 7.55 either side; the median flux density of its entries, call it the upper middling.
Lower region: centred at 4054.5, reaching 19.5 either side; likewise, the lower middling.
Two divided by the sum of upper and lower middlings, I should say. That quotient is 0.060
